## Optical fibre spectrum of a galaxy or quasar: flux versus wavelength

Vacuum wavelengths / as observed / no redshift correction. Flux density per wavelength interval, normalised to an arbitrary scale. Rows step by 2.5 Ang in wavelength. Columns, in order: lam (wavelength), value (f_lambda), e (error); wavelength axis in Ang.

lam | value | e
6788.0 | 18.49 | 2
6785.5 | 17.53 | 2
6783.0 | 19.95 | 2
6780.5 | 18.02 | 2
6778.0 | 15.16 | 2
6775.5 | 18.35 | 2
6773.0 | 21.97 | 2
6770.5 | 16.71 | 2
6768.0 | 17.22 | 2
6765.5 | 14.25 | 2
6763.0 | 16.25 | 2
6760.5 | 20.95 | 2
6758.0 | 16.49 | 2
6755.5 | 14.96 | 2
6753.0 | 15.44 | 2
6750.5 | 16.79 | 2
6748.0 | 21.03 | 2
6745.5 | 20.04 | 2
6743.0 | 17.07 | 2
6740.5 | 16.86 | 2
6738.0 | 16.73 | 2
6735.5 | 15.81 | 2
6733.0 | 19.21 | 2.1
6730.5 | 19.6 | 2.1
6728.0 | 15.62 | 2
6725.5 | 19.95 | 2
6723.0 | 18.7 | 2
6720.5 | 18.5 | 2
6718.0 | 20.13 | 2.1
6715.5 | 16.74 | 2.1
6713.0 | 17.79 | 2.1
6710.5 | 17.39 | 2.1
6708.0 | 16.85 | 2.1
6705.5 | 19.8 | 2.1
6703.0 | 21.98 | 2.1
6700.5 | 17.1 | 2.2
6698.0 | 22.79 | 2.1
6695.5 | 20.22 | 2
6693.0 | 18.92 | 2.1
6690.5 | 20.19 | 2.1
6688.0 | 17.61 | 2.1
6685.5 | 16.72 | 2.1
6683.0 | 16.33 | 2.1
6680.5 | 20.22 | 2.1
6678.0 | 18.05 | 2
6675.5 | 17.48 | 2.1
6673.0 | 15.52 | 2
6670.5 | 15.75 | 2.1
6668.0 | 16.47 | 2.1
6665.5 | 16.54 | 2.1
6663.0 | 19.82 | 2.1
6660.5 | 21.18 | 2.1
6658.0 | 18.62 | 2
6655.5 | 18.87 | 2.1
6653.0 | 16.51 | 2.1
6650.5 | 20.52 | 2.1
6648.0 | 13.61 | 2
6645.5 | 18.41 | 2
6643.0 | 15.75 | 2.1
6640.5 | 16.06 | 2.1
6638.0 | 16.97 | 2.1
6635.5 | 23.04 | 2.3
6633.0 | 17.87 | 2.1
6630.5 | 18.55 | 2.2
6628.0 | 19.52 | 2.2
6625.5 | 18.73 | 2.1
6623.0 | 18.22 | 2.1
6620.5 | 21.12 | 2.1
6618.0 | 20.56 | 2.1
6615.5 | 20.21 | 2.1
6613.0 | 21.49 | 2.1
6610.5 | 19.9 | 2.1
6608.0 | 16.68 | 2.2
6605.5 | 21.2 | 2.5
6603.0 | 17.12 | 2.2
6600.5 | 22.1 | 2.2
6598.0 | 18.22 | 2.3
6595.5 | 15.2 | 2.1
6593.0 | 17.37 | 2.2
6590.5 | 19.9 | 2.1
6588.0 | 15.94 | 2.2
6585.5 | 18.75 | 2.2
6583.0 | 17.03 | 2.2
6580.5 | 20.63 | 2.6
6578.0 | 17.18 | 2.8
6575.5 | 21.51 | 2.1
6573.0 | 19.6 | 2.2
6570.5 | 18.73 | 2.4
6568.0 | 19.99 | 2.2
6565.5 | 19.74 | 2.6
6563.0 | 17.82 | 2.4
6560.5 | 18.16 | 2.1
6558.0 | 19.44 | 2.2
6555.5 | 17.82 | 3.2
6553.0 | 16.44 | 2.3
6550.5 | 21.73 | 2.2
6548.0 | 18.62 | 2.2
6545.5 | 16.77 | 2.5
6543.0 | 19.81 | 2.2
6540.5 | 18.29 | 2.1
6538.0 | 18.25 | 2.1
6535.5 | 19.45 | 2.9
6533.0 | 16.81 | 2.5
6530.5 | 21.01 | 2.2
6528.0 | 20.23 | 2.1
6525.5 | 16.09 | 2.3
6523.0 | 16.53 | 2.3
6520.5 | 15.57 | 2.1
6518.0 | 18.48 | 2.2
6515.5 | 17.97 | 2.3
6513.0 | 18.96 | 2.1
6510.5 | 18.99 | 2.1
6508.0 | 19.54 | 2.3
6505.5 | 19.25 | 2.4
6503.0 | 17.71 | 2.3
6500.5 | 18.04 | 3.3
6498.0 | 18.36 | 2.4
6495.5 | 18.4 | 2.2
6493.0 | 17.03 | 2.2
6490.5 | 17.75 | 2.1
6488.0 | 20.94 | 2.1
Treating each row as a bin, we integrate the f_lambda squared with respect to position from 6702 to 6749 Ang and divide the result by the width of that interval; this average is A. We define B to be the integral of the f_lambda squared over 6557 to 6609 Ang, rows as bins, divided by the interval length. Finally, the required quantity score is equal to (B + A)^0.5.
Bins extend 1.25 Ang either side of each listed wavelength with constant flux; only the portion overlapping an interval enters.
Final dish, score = 26.3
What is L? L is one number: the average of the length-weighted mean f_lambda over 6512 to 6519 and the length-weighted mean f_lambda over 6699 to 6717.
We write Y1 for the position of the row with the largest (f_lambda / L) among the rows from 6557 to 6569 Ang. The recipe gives 6568.0 Ang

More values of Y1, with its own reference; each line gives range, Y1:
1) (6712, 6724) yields 6718.0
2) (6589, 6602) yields 6600.5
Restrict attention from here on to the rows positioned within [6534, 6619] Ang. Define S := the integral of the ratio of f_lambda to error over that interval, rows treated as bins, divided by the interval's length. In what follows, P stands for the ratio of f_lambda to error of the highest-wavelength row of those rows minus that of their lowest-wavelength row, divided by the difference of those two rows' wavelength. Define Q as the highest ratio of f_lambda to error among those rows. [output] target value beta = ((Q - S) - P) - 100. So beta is -98.1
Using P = 0.04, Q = 10.2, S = 8.30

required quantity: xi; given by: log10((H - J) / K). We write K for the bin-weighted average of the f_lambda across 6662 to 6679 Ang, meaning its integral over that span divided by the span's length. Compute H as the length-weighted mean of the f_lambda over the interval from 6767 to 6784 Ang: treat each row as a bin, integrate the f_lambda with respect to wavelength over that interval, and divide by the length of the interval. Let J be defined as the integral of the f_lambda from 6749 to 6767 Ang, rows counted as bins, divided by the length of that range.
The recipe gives -1.0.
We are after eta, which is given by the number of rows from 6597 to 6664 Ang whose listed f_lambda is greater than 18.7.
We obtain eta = 14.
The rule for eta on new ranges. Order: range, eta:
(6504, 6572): 13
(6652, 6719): 11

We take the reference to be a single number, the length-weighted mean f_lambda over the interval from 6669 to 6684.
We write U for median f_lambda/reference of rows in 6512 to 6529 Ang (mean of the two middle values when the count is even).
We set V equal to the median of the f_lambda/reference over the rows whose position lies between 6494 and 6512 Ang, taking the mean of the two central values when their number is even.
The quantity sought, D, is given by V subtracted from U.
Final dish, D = -0.02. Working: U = 1.04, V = 1.07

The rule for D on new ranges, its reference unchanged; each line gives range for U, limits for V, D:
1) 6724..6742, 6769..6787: -0.07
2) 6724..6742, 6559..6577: -0.16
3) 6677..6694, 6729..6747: 0.06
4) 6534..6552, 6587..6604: 0.07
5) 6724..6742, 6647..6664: -0.12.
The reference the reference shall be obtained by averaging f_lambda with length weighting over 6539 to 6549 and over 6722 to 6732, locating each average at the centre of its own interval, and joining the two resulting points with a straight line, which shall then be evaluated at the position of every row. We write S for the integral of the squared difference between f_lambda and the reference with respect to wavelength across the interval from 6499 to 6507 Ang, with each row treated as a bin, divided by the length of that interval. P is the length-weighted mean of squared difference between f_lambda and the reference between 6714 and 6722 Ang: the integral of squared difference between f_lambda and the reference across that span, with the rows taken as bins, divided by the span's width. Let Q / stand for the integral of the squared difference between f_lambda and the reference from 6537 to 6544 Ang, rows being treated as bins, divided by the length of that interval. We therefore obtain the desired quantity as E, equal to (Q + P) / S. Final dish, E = 5.5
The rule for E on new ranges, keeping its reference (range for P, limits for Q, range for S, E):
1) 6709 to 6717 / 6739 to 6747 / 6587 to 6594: 1.3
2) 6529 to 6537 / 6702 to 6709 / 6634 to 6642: 1.0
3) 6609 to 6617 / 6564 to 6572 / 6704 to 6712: 3.0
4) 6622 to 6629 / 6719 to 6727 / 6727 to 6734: 0.5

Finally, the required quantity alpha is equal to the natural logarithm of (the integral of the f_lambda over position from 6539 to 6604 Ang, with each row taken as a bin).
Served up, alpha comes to 7.10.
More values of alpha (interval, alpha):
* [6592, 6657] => 7.10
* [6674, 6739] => 7.09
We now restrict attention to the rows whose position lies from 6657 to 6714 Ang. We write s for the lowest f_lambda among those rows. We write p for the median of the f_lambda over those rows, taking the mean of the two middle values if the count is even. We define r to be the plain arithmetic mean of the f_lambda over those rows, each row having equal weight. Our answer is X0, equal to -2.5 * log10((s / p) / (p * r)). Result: 6.44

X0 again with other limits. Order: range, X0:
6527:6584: 6.51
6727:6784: 6.36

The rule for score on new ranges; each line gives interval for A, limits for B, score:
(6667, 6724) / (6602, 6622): 27.1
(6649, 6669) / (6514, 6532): 26.0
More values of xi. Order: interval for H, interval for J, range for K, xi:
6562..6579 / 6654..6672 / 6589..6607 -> -1.2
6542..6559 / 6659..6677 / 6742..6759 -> -1.2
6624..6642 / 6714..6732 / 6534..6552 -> -2.1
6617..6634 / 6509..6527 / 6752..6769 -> -1.0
